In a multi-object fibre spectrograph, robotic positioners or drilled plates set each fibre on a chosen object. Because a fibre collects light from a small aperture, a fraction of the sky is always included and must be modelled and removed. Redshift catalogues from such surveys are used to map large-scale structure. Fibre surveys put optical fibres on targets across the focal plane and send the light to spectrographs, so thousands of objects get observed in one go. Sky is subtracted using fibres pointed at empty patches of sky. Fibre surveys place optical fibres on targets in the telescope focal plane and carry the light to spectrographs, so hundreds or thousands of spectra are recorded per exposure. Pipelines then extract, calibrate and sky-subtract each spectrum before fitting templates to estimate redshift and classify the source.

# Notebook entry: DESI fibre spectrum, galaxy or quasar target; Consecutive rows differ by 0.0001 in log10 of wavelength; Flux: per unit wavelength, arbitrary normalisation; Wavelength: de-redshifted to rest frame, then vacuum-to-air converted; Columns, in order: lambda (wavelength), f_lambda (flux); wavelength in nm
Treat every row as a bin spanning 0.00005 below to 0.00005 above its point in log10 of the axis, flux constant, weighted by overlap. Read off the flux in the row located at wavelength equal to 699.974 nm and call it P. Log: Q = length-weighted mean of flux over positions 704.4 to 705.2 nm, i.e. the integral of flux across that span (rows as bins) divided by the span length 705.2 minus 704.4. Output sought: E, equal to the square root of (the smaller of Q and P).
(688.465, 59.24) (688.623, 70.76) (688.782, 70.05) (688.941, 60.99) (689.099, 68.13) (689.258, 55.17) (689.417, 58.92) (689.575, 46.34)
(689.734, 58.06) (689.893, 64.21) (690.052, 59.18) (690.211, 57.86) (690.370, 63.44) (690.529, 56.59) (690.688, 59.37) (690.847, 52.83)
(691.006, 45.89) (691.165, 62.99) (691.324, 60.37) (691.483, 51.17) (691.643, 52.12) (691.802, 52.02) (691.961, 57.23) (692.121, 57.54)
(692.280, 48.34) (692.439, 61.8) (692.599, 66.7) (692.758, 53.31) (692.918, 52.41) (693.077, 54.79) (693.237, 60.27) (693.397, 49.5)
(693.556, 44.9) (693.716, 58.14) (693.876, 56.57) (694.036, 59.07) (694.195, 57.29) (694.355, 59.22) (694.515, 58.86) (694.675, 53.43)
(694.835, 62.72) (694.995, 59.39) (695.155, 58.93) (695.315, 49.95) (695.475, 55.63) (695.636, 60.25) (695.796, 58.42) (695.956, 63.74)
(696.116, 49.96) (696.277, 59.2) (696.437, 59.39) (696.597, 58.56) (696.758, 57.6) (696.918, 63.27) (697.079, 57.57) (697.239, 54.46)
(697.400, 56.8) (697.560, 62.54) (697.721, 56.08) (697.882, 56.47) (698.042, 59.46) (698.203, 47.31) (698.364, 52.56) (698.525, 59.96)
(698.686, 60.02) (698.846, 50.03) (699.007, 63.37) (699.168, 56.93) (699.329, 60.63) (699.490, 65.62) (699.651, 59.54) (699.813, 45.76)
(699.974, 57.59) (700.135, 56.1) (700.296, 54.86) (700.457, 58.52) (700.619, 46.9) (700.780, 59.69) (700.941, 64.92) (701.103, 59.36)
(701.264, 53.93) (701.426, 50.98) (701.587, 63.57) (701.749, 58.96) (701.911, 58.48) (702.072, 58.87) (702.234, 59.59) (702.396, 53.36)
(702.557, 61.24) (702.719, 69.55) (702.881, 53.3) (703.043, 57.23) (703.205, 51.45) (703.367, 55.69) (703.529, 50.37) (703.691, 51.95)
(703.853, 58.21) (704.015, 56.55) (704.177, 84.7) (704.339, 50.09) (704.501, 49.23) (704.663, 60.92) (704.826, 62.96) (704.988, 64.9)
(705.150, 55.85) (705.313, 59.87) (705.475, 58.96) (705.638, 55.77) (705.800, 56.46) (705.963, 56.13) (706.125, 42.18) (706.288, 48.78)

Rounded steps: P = 57.59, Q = 58.7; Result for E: 7.59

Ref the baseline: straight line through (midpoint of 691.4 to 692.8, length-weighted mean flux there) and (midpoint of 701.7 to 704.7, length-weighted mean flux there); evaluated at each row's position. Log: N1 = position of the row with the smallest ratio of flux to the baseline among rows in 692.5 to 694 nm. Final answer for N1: 693.556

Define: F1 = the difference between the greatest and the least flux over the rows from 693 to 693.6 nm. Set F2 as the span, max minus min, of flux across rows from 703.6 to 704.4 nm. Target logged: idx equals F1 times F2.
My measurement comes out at 532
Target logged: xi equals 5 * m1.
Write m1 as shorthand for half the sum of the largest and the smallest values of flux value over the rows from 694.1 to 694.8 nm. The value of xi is 282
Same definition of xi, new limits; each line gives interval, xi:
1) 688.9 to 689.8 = 286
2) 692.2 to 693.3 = 288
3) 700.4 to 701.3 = 280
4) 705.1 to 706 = 289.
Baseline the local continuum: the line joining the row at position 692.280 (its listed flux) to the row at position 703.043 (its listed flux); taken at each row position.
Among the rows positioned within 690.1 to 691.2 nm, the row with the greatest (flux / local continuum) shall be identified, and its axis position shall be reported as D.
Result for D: 690.370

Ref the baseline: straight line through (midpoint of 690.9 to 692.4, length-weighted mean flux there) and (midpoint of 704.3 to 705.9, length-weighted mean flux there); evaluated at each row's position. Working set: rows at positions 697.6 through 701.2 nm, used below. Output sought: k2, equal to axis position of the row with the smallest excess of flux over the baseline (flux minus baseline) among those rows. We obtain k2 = 699.813 nm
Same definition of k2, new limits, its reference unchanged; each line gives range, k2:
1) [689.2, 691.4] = 691.006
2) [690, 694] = 693.556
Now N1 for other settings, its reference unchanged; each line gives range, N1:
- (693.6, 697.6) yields 696.116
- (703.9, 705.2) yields 704.501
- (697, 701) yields 699.813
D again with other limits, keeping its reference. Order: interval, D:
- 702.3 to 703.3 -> 702.719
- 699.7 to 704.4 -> 704.177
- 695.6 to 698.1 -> 695.956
